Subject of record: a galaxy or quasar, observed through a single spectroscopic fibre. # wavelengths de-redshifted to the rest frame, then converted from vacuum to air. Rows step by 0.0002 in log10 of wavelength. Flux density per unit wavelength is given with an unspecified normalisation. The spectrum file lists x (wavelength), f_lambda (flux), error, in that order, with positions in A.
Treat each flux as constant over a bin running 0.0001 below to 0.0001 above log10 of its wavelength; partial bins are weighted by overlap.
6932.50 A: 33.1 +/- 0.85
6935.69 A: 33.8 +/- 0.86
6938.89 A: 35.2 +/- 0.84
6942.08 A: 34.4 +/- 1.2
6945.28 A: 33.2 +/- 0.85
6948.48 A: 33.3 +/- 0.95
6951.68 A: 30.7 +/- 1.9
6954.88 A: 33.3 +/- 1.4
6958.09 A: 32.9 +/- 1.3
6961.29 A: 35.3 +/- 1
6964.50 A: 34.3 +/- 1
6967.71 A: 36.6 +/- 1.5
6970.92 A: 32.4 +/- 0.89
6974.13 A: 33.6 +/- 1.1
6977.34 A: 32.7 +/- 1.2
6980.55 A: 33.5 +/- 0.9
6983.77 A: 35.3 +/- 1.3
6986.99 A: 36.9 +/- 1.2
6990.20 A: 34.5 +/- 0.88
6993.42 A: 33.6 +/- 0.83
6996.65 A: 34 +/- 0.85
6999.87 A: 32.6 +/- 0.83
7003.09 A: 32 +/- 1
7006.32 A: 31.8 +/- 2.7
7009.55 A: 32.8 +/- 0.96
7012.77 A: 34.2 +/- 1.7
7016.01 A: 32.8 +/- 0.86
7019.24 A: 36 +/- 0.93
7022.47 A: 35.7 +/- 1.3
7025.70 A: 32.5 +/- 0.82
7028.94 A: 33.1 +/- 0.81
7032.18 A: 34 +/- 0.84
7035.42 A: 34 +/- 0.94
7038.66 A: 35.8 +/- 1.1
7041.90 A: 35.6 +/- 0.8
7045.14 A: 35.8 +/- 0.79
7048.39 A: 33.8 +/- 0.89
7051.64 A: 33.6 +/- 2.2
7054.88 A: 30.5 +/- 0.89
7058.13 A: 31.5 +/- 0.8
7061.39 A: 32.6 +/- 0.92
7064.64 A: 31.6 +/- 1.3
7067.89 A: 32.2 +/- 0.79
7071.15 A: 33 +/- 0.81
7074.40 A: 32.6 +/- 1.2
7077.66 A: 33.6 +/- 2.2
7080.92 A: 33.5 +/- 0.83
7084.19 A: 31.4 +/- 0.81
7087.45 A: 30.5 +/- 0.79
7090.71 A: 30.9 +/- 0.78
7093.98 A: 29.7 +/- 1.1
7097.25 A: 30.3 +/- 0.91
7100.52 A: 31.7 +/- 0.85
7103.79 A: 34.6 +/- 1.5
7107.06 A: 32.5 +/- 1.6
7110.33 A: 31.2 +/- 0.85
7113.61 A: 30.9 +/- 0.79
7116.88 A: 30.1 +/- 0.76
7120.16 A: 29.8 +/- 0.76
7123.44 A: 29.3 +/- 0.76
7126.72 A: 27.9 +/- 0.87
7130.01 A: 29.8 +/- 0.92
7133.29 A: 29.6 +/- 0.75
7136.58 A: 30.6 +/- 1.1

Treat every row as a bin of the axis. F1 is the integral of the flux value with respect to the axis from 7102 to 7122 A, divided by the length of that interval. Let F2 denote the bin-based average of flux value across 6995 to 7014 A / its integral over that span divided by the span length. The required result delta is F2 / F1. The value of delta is 1.04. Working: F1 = 31.5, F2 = 32.9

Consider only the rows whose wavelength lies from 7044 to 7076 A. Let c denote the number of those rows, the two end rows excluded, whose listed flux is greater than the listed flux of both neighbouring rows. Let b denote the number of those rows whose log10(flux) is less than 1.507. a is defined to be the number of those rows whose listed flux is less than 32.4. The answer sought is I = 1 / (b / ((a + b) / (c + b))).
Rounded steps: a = 4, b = 3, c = 2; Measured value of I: 0.47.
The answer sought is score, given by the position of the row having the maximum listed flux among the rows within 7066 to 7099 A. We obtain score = 7077.66 A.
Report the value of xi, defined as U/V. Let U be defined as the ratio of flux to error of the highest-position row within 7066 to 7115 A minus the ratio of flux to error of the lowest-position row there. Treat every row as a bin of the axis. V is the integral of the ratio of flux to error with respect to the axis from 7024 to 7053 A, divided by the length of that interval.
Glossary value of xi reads -0.04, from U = -2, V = 37.1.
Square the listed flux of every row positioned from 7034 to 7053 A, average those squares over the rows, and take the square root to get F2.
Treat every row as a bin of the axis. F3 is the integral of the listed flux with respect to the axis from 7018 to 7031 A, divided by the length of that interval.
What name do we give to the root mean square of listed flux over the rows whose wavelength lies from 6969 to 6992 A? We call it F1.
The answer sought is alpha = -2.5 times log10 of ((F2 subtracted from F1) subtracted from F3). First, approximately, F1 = 34.2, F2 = 35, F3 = 34.3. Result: -3.86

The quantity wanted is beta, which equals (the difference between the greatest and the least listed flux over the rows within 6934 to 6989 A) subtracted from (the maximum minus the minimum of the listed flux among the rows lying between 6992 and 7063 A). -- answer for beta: -0.7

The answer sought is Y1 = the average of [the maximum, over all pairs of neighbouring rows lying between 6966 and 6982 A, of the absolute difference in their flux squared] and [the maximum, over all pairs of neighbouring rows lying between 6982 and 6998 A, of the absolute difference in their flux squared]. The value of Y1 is 231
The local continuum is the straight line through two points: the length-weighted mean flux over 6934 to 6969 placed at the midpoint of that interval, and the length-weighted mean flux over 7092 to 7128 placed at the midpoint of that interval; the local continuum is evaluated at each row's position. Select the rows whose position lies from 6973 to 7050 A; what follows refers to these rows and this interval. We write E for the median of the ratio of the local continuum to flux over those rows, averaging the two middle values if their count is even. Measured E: 0.965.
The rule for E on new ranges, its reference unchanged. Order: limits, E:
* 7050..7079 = 0.973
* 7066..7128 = 0.993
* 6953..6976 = 0.995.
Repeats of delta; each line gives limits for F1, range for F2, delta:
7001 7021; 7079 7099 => 0.93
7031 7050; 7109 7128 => 0.86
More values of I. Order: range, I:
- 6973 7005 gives 0.67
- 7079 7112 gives 0.22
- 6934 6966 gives 0.40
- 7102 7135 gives 0.22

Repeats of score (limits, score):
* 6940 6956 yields 6942.08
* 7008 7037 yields 7019.24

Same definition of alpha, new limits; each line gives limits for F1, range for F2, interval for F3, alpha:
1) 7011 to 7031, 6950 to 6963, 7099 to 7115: -3.74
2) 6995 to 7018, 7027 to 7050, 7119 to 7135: -3.73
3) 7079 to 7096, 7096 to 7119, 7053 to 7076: -3.78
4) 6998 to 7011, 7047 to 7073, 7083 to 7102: -3.72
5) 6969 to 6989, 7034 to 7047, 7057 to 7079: -3.82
